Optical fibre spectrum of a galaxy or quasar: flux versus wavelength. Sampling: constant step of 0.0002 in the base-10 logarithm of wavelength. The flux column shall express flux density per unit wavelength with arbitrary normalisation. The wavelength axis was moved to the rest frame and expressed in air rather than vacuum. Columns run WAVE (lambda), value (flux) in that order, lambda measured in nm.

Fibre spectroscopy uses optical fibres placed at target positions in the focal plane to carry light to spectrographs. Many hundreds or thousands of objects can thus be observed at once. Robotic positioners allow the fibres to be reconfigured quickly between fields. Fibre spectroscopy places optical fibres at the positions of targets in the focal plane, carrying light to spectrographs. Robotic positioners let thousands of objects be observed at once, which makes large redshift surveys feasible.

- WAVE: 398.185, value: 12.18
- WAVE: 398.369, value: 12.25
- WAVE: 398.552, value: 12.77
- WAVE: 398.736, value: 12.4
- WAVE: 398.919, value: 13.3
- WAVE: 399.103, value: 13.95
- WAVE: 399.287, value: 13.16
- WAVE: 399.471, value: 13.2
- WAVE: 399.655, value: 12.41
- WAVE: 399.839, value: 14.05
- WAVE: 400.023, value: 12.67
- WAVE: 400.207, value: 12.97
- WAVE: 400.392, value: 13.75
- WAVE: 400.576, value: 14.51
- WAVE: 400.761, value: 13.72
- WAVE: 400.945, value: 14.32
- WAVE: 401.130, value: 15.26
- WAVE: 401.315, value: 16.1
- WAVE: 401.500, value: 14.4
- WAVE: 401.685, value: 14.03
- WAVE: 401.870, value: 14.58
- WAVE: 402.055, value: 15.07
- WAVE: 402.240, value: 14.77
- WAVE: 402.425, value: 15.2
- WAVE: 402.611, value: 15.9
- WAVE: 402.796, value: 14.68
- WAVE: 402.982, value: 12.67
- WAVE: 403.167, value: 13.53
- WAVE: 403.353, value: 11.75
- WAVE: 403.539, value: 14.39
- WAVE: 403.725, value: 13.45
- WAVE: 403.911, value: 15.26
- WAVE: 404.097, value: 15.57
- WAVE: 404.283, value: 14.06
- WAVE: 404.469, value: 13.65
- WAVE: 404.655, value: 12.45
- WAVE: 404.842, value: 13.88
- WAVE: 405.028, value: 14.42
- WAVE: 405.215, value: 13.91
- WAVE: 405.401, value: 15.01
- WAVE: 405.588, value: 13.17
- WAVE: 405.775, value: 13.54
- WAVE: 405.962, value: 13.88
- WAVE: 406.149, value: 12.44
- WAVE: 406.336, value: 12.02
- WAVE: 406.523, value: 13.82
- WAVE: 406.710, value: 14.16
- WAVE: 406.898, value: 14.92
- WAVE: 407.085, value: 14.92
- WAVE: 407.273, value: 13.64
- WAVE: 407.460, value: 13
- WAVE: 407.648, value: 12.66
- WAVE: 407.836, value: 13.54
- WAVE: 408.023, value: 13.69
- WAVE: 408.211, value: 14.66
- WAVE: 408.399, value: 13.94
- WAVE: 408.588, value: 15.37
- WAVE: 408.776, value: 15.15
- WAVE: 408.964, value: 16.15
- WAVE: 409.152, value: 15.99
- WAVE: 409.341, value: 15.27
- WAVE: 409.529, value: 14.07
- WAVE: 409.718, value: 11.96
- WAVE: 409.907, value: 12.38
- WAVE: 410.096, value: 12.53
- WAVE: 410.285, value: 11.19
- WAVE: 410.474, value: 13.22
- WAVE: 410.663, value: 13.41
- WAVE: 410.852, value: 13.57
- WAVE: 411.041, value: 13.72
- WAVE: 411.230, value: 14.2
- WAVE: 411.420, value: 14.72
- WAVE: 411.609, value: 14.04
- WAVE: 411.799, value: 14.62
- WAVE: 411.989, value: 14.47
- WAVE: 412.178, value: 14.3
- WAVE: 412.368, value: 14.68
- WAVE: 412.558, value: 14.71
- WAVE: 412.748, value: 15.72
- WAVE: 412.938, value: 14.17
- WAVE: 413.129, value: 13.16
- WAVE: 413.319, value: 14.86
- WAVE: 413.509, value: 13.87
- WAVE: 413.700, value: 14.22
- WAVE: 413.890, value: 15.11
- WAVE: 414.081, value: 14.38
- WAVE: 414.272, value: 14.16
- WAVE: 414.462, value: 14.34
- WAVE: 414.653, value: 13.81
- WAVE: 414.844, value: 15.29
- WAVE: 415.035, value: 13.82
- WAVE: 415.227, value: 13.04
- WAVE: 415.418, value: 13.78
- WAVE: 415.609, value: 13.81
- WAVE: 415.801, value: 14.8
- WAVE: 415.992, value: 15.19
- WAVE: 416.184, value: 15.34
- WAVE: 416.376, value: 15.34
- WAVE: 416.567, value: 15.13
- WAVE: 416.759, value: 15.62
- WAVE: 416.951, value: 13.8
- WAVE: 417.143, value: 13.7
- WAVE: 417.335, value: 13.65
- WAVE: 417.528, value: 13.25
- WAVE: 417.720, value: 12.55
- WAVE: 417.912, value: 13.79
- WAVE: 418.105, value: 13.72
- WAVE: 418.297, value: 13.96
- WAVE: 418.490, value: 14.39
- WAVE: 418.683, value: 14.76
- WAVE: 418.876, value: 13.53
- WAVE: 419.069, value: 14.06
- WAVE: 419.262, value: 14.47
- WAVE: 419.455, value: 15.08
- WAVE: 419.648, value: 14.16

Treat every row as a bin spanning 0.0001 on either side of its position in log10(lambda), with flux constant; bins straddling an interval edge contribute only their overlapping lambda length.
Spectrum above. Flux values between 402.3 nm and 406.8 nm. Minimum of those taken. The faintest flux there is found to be 11.75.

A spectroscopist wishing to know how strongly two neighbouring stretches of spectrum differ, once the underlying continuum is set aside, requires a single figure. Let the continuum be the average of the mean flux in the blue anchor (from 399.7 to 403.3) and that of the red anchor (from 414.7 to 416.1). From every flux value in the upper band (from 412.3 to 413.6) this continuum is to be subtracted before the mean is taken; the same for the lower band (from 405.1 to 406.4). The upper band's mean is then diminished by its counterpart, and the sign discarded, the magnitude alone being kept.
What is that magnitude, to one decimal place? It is 1.0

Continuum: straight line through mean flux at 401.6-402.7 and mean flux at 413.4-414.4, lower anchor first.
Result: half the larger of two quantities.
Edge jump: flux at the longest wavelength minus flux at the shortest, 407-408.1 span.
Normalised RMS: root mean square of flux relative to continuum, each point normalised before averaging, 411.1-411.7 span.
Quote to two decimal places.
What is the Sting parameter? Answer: 0.49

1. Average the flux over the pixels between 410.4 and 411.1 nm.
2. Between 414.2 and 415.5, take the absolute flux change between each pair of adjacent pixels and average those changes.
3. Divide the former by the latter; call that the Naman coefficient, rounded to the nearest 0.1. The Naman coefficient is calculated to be 15.6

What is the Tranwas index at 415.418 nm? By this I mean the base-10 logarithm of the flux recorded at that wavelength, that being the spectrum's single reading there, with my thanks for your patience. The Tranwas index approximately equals 1.14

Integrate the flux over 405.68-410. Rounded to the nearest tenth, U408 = 60.3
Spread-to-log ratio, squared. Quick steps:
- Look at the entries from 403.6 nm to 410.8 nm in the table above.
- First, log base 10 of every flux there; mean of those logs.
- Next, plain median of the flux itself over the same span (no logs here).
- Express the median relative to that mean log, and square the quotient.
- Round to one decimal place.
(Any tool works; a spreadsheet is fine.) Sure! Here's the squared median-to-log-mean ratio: 147.6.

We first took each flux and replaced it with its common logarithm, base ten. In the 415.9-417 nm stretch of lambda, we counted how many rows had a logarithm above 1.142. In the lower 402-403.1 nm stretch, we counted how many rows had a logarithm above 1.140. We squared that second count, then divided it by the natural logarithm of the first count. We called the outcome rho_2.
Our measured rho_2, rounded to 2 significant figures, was 16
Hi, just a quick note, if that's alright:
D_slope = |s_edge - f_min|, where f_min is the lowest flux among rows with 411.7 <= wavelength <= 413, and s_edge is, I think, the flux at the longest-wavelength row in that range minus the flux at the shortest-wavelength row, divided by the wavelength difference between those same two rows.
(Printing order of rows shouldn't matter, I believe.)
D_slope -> 14.6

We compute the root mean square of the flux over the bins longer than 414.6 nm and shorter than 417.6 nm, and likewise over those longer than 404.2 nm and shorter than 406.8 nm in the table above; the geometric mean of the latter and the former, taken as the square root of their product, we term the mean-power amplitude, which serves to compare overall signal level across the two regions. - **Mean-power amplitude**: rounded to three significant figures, 14.0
